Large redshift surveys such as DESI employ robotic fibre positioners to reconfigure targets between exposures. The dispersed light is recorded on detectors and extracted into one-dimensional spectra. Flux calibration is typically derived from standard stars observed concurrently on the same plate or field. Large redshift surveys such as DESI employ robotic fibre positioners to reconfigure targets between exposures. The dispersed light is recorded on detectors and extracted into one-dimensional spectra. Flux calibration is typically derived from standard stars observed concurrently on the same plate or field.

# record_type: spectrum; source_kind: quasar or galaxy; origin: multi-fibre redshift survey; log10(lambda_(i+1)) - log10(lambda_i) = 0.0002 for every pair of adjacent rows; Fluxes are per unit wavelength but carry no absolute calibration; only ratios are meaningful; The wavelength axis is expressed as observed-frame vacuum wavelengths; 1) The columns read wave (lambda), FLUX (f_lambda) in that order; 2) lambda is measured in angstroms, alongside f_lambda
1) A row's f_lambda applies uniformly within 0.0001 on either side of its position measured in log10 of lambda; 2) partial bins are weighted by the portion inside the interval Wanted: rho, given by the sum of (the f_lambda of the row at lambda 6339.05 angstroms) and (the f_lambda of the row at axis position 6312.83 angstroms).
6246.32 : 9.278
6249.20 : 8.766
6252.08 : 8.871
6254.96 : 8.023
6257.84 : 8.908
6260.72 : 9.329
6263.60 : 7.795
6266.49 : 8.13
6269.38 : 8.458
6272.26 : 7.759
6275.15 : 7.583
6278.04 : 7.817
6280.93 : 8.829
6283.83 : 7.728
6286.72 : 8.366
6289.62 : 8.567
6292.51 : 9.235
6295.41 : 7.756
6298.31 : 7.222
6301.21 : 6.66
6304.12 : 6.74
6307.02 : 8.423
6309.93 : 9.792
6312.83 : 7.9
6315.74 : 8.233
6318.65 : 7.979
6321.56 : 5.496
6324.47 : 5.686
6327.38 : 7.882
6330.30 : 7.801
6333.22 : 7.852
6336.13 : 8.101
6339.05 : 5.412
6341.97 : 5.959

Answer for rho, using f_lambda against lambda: 13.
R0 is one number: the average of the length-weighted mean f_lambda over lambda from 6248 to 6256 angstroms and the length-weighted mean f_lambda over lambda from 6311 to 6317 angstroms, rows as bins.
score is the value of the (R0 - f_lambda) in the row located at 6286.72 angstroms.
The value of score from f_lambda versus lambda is 0.01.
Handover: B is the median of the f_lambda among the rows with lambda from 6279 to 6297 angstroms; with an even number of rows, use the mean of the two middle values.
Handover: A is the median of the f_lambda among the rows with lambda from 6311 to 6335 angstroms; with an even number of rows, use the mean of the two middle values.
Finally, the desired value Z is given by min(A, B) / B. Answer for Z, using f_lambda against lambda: 0.93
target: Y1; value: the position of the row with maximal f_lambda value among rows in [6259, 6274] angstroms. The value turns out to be 6260.72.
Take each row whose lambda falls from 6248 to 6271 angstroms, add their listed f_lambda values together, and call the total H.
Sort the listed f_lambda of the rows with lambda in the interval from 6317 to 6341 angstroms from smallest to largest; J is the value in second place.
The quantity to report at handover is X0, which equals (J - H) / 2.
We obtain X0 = -31.4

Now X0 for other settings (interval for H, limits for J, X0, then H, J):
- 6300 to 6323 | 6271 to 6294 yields -26.7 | 61.2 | 7.728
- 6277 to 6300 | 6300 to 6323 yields -29.4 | 65.5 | 6.66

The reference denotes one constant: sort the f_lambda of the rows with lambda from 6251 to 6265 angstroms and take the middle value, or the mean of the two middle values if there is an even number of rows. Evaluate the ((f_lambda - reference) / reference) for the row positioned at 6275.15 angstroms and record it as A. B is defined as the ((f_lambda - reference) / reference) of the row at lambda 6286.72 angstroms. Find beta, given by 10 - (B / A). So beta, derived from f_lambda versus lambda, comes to 9.6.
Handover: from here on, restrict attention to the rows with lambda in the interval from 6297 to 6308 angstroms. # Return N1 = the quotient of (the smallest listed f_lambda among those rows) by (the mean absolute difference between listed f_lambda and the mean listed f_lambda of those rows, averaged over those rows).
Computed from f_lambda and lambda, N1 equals 11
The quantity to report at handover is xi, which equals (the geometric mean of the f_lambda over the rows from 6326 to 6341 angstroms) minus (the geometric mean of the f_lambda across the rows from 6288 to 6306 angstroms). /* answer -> -0.3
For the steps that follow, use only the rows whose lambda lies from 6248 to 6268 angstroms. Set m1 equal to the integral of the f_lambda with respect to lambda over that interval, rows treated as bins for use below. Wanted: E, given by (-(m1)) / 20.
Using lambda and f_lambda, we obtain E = -9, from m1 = 171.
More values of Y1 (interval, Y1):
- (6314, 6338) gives 6315.74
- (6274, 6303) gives 6292.51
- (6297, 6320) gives 6309.93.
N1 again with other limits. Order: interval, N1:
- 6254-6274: 16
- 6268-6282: 17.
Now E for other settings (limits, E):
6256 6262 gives -3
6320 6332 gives -4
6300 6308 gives -3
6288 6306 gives -7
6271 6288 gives -7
